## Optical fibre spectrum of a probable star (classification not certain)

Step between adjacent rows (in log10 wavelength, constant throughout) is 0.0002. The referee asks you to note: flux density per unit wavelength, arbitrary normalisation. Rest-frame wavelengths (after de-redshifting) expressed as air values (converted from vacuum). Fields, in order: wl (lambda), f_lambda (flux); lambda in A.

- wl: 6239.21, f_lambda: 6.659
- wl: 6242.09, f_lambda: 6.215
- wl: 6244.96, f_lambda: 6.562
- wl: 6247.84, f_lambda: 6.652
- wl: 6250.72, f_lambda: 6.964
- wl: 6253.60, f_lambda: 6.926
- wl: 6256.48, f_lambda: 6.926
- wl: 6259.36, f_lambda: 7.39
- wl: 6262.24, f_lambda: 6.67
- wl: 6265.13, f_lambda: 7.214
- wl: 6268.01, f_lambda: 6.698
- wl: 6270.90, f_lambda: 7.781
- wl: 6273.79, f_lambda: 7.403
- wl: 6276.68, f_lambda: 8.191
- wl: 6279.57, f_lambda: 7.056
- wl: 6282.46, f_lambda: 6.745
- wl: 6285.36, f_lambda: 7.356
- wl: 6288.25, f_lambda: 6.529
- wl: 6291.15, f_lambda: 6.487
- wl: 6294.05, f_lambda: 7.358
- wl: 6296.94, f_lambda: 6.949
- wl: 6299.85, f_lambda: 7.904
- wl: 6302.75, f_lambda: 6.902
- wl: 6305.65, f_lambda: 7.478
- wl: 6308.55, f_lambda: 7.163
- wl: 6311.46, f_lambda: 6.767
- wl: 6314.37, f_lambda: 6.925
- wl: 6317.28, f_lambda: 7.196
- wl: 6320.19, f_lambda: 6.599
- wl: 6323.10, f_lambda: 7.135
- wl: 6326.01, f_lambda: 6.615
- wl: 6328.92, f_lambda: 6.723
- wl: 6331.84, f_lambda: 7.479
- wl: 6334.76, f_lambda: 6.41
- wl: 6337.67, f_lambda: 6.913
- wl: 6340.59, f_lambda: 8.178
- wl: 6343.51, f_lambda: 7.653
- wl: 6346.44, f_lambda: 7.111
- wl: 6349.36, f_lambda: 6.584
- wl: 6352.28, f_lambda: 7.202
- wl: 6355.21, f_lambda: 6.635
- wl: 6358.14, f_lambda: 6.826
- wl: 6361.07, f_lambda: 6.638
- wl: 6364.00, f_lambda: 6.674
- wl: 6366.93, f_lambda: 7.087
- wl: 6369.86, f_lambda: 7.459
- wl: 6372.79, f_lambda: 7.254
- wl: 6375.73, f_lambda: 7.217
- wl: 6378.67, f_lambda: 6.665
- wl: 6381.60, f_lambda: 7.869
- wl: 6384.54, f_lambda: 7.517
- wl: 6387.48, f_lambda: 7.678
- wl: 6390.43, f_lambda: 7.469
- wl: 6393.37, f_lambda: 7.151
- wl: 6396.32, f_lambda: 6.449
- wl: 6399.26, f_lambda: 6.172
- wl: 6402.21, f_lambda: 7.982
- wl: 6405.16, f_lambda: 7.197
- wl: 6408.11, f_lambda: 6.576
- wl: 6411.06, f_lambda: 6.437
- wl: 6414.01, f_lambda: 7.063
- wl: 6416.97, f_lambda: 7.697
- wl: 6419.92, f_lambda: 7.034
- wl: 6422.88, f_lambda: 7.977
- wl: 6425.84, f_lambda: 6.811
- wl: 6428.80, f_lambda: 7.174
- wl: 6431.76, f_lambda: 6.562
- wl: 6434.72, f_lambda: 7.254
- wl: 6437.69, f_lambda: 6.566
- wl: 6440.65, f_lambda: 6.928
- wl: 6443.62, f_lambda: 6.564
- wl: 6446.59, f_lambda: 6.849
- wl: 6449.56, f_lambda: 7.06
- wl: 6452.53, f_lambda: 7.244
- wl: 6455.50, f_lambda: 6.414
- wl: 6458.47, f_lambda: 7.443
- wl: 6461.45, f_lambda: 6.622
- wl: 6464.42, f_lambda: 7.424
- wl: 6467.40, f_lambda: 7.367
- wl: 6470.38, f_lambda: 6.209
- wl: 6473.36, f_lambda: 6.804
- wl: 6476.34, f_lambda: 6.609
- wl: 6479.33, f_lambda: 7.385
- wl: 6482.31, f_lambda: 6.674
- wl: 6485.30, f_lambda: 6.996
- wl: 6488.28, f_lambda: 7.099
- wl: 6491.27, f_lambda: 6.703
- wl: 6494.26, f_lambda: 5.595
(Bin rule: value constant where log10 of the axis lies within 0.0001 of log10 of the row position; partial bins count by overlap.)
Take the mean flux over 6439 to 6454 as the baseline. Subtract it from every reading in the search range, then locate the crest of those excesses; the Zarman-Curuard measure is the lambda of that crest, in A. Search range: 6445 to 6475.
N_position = 6458.47 A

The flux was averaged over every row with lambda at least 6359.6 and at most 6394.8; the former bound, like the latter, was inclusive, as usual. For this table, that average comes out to 7.22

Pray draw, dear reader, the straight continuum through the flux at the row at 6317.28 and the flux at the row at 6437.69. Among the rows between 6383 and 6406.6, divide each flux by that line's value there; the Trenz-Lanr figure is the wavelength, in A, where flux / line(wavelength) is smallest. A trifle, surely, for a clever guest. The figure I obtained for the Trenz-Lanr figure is 6399.26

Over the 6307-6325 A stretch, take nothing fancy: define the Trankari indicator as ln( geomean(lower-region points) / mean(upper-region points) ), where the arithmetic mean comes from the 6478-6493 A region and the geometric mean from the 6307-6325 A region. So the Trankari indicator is 0.00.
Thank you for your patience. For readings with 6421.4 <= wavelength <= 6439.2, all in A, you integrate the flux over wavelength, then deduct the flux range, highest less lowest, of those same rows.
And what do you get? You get 124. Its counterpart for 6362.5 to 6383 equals 146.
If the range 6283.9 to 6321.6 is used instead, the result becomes 264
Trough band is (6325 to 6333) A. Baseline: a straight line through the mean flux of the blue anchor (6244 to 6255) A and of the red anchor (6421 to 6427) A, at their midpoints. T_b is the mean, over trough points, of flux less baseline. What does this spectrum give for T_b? -0.12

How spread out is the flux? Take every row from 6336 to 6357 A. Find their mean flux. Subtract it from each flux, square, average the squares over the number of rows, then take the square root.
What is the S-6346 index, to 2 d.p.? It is 0.53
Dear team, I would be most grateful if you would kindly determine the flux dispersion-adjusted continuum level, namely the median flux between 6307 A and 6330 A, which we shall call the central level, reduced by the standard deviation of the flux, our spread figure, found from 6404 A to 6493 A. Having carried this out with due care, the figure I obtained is 6.4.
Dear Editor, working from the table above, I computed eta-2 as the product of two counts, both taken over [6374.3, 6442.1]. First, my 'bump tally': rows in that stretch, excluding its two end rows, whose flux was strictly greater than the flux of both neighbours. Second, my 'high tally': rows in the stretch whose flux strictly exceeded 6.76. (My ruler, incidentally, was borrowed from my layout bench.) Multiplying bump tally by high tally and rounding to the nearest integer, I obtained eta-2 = 112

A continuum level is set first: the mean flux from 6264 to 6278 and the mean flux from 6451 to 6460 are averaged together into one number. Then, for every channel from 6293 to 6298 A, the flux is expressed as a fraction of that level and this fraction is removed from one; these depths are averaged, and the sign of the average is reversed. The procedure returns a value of -0.013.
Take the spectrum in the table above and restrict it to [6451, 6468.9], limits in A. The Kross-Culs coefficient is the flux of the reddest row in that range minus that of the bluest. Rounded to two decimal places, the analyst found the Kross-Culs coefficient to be 0.12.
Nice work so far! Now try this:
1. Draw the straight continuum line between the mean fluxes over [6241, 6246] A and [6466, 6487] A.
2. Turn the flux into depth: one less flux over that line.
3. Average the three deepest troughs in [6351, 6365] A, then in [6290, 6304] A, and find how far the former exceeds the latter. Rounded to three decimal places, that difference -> 0.040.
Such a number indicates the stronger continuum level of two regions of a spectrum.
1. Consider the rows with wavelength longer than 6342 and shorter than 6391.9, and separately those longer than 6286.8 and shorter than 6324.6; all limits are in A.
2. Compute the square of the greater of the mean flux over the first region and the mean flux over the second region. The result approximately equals 51.1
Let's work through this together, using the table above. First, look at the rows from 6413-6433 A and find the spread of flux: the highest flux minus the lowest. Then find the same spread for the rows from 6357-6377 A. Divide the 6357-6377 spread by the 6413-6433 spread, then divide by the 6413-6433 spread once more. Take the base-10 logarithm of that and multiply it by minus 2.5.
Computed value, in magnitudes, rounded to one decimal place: 1.0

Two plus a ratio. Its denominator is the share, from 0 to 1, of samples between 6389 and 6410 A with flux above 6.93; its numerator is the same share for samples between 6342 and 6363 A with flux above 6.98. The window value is 2.75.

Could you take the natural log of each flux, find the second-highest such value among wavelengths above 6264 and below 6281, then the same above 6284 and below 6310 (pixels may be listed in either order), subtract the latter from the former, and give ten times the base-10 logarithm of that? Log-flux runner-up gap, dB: -14.0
